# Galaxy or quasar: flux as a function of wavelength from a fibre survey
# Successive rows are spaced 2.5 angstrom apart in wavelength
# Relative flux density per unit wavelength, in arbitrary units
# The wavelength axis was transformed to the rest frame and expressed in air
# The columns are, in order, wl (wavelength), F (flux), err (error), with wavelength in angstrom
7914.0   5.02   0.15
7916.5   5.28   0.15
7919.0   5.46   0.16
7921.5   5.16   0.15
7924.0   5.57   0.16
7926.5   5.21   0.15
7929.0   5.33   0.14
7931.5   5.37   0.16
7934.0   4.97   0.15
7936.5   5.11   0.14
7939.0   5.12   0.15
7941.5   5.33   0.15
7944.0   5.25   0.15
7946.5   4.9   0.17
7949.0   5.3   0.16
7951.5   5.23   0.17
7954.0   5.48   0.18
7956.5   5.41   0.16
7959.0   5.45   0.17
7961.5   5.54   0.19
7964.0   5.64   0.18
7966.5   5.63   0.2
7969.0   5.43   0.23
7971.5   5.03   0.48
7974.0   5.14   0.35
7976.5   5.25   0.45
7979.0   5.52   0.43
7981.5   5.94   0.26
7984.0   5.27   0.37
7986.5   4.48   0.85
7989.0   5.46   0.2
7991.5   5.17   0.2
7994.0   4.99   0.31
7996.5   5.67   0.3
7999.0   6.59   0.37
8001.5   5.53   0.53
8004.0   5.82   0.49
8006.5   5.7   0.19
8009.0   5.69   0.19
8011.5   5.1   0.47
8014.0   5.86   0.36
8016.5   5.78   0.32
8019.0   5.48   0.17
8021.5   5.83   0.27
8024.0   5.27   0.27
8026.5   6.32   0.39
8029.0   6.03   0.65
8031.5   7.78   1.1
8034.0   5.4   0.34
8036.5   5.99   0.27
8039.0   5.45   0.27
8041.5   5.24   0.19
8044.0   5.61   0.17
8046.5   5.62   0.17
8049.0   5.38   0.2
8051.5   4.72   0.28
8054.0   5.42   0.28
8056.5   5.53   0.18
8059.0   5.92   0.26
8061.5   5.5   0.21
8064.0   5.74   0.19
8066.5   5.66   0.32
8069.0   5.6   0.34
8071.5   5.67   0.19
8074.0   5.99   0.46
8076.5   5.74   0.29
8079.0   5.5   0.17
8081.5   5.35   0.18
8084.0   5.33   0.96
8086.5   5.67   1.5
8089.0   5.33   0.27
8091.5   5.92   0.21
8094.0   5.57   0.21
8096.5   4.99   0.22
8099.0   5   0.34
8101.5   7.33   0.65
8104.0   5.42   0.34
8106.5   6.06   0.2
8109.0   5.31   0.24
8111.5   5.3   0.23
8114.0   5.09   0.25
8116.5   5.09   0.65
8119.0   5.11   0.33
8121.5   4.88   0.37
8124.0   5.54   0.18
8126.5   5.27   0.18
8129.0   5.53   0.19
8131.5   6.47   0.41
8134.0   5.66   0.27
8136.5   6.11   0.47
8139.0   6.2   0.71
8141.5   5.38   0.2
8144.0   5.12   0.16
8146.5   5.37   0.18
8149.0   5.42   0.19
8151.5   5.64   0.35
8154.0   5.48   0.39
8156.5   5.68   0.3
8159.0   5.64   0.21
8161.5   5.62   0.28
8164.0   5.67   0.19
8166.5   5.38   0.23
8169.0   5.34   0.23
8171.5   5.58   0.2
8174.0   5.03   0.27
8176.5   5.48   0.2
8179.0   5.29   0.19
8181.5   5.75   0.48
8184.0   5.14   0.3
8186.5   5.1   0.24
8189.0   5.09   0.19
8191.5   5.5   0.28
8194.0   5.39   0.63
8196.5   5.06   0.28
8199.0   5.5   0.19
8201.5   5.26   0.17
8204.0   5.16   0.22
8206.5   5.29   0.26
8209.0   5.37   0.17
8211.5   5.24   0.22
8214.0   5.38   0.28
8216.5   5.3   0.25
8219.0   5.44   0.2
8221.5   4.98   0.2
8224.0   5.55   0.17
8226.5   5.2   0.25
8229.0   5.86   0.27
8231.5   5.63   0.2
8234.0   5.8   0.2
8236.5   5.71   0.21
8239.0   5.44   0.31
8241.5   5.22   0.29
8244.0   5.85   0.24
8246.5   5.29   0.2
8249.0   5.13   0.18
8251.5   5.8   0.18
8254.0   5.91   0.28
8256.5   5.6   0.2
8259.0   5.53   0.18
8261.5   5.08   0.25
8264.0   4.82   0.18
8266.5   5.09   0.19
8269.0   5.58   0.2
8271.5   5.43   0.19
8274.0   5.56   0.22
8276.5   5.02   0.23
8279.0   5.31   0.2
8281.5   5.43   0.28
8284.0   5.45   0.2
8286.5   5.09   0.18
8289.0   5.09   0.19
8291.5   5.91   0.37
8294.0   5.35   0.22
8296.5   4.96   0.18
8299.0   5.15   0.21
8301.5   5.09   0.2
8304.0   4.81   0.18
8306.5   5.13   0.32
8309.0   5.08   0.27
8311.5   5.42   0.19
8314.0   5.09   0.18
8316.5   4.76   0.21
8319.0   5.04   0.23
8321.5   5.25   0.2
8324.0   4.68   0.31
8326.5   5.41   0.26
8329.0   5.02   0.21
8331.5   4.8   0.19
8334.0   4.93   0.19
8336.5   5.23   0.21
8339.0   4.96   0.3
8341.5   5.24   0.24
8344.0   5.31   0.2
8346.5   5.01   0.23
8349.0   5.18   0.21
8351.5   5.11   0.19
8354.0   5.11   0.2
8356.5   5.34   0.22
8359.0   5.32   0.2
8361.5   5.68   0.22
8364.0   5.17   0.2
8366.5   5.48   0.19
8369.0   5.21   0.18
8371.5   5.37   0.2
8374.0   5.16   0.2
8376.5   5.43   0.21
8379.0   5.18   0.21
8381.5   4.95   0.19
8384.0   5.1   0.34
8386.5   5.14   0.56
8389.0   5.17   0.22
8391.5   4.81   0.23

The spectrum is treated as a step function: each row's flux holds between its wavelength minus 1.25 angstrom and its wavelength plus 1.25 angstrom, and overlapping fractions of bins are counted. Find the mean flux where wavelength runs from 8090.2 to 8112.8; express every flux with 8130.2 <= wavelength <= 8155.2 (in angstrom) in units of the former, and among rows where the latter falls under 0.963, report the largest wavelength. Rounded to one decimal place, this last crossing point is 8149.0 angstrom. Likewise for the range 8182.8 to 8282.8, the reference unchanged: 8281.5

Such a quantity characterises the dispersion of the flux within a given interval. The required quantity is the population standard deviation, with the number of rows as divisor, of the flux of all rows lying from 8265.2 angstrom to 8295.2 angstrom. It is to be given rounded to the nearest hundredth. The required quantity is 0.25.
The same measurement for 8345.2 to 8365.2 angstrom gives 0.20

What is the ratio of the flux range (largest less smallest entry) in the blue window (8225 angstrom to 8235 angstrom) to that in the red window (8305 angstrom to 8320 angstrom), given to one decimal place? 1.0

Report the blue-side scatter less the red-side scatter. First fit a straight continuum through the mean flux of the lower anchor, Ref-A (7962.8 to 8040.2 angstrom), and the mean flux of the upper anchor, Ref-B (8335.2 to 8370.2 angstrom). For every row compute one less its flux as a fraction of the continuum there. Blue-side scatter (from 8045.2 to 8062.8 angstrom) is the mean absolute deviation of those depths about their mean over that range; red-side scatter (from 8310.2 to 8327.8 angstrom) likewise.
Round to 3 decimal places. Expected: -0.002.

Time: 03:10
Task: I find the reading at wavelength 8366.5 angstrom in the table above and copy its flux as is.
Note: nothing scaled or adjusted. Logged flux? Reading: 5.48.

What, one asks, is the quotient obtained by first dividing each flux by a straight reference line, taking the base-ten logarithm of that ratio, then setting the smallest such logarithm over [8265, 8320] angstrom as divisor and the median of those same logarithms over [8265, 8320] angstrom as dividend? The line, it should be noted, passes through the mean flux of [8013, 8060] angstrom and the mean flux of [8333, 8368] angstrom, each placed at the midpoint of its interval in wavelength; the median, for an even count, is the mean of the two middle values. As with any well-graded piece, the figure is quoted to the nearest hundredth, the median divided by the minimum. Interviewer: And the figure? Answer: 0.33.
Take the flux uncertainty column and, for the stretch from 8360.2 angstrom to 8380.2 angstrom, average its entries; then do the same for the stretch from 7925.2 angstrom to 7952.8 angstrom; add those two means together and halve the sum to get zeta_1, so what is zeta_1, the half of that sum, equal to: 0.177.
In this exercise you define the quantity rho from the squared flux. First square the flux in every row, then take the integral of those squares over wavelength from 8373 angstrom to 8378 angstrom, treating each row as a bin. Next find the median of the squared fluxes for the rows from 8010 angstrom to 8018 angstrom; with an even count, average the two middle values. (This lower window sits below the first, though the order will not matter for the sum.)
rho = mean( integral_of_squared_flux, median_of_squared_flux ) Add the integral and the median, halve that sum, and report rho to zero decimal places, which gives 87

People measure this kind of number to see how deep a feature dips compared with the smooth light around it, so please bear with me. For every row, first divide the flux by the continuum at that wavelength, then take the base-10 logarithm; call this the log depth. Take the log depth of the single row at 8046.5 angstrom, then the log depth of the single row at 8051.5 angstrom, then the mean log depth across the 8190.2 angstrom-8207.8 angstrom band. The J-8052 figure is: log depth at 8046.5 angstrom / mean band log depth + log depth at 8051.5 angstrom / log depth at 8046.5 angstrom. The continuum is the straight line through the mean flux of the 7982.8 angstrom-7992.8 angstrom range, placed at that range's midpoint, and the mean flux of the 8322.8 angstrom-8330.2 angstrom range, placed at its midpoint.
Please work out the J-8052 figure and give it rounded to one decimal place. 1.4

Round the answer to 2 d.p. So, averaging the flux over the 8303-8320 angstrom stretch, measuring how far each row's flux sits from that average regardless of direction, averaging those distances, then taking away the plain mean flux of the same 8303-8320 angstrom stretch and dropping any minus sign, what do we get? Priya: 4.90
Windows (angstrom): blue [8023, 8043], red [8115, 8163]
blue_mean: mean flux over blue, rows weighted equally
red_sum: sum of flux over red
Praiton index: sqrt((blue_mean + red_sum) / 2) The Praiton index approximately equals 7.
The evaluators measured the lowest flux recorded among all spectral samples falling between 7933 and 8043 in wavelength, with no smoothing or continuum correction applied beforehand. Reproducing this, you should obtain 4.48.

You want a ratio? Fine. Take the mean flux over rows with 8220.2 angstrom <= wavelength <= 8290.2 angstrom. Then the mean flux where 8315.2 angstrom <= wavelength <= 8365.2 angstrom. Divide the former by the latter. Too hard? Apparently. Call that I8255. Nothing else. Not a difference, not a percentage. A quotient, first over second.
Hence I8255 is 1.05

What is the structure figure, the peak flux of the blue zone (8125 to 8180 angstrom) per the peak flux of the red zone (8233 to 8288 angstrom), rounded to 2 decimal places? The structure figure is 1.09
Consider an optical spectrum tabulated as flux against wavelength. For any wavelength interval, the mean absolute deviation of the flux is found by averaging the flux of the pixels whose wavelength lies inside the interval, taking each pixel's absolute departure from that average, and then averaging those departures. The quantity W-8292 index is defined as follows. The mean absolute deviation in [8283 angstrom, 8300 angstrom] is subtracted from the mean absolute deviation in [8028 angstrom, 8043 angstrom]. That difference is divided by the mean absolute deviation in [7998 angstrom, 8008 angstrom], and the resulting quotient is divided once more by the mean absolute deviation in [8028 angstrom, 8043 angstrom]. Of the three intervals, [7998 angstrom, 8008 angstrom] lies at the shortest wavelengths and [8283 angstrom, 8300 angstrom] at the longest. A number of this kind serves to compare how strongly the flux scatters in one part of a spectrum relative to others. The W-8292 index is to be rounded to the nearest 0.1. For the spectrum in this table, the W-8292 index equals 1.8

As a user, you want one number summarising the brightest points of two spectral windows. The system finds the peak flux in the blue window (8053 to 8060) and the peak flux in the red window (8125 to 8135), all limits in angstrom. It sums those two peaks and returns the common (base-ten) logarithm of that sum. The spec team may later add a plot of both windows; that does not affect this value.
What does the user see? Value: 1.09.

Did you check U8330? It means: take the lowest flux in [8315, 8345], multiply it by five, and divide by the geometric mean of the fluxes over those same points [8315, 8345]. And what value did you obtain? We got 4.64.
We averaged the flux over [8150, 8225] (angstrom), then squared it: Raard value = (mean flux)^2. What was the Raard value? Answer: 28.9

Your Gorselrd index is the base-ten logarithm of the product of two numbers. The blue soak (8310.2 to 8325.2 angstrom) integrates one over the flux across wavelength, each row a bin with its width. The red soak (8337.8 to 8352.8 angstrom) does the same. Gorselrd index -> 0.94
